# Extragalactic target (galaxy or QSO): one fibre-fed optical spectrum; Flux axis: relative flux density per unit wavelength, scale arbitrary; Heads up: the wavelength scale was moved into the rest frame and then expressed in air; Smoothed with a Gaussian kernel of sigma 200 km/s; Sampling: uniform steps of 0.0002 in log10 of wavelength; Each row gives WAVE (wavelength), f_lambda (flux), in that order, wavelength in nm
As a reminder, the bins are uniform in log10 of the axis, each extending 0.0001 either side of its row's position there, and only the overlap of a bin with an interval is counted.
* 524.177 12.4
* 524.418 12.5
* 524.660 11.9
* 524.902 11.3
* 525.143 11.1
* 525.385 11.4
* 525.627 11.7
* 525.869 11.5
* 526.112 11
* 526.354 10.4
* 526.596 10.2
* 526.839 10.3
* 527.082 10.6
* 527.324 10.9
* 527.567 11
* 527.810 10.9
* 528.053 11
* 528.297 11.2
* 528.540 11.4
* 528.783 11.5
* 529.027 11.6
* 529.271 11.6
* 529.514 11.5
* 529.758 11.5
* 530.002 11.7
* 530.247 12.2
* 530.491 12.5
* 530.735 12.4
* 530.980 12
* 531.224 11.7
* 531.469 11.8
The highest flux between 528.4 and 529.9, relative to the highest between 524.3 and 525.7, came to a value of 0.93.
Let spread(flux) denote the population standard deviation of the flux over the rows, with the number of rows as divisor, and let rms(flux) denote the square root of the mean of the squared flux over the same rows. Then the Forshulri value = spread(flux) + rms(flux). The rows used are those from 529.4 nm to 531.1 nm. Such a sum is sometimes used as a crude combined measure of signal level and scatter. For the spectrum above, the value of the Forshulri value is 12.4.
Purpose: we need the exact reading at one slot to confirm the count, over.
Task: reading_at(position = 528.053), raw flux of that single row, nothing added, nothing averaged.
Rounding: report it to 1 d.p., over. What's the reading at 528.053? 11.0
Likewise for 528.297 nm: 11.2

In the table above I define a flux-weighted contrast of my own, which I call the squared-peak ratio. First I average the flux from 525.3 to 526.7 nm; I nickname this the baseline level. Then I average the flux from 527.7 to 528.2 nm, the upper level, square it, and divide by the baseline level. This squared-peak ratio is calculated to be 10.9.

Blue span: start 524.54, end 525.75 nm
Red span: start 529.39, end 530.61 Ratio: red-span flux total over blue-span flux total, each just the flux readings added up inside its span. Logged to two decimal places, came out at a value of 1.03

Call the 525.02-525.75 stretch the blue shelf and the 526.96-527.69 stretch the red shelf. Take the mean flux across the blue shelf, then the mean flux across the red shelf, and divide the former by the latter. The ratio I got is 1.05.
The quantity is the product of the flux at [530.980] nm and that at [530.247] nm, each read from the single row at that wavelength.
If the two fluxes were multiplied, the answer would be 146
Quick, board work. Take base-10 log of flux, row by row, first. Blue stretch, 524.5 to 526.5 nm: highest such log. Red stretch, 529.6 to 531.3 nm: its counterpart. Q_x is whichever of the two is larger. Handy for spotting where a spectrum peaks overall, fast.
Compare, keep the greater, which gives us 1.10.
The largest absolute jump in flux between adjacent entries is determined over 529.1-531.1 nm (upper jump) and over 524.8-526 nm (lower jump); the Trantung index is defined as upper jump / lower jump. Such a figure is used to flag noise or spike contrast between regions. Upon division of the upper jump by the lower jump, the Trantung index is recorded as 1.7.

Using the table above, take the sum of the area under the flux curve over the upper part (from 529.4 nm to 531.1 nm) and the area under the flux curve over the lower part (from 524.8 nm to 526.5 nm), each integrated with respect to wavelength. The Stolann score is 39.4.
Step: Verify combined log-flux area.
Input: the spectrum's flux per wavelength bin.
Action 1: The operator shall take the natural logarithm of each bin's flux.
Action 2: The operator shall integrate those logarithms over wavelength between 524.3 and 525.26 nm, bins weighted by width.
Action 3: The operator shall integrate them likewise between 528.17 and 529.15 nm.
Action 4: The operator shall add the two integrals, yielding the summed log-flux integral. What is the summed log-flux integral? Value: 4.75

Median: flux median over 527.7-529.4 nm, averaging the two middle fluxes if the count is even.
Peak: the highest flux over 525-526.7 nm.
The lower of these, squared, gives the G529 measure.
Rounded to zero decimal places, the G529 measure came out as 130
